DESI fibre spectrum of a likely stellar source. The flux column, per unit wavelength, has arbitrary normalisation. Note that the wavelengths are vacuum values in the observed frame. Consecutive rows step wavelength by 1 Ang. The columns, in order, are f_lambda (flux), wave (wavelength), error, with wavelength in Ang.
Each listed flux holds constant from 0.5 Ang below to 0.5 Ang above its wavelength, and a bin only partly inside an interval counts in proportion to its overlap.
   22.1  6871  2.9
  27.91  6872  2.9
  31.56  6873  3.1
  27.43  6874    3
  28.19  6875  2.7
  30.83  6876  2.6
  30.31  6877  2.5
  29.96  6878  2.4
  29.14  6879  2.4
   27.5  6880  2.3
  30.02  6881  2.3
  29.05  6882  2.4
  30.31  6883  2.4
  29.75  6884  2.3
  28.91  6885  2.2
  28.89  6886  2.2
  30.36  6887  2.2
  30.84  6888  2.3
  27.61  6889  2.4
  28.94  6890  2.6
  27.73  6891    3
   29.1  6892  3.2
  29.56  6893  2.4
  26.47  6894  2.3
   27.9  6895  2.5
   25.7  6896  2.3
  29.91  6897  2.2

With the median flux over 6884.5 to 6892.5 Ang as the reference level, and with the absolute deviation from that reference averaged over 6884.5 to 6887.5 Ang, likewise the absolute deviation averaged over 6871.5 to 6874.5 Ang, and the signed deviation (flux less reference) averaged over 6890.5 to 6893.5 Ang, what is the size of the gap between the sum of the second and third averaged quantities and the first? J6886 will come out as 1.09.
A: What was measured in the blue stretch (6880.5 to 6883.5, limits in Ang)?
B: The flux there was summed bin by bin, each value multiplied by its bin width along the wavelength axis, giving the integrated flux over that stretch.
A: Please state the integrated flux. 89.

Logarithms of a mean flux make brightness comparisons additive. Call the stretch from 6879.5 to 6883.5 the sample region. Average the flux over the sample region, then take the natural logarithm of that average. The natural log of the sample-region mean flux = 3.37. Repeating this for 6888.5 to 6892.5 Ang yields 3.34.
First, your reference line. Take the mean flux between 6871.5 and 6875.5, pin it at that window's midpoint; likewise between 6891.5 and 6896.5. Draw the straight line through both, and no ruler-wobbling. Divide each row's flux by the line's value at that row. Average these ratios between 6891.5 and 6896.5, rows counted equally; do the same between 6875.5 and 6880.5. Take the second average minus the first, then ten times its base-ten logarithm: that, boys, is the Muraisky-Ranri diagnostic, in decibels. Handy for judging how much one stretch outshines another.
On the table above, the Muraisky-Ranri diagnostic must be -15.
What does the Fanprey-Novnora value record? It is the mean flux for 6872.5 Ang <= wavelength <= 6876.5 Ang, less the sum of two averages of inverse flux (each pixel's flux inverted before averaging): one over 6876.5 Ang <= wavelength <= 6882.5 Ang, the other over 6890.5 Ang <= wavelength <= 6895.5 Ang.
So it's 29.4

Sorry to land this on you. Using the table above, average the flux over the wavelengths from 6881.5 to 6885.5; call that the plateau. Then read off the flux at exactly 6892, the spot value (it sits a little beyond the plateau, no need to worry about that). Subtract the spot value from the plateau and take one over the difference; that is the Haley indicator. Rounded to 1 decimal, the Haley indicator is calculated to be 2.5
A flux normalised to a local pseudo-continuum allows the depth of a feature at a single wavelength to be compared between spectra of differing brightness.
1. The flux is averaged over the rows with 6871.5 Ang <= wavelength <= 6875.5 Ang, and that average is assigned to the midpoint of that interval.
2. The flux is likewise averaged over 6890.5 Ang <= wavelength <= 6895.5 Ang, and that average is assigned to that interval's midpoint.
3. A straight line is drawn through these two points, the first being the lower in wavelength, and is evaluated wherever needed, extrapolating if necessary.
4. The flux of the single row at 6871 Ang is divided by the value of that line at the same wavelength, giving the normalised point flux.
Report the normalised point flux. 0.77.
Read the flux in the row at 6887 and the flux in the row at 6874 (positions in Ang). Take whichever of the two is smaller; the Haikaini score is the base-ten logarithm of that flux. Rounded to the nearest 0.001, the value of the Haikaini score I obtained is 1.438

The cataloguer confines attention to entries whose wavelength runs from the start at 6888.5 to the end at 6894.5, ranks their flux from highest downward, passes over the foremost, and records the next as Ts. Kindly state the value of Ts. 29.1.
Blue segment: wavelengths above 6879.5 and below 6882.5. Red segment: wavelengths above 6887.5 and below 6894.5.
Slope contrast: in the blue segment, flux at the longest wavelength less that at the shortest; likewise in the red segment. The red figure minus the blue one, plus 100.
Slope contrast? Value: 94.1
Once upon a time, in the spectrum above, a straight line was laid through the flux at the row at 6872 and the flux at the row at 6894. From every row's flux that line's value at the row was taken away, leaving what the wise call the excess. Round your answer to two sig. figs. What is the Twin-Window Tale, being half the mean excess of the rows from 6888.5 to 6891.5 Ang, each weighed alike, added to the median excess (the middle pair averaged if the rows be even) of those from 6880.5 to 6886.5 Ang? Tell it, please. 2.9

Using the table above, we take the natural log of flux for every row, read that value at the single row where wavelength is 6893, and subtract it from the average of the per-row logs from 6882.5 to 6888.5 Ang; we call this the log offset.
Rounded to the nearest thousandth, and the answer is 0.009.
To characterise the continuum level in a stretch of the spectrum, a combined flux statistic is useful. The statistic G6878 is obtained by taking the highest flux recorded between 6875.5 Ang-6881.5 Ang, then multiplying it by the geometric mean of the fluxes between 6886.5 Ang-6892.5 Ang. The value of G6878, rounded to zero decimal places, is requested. 896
